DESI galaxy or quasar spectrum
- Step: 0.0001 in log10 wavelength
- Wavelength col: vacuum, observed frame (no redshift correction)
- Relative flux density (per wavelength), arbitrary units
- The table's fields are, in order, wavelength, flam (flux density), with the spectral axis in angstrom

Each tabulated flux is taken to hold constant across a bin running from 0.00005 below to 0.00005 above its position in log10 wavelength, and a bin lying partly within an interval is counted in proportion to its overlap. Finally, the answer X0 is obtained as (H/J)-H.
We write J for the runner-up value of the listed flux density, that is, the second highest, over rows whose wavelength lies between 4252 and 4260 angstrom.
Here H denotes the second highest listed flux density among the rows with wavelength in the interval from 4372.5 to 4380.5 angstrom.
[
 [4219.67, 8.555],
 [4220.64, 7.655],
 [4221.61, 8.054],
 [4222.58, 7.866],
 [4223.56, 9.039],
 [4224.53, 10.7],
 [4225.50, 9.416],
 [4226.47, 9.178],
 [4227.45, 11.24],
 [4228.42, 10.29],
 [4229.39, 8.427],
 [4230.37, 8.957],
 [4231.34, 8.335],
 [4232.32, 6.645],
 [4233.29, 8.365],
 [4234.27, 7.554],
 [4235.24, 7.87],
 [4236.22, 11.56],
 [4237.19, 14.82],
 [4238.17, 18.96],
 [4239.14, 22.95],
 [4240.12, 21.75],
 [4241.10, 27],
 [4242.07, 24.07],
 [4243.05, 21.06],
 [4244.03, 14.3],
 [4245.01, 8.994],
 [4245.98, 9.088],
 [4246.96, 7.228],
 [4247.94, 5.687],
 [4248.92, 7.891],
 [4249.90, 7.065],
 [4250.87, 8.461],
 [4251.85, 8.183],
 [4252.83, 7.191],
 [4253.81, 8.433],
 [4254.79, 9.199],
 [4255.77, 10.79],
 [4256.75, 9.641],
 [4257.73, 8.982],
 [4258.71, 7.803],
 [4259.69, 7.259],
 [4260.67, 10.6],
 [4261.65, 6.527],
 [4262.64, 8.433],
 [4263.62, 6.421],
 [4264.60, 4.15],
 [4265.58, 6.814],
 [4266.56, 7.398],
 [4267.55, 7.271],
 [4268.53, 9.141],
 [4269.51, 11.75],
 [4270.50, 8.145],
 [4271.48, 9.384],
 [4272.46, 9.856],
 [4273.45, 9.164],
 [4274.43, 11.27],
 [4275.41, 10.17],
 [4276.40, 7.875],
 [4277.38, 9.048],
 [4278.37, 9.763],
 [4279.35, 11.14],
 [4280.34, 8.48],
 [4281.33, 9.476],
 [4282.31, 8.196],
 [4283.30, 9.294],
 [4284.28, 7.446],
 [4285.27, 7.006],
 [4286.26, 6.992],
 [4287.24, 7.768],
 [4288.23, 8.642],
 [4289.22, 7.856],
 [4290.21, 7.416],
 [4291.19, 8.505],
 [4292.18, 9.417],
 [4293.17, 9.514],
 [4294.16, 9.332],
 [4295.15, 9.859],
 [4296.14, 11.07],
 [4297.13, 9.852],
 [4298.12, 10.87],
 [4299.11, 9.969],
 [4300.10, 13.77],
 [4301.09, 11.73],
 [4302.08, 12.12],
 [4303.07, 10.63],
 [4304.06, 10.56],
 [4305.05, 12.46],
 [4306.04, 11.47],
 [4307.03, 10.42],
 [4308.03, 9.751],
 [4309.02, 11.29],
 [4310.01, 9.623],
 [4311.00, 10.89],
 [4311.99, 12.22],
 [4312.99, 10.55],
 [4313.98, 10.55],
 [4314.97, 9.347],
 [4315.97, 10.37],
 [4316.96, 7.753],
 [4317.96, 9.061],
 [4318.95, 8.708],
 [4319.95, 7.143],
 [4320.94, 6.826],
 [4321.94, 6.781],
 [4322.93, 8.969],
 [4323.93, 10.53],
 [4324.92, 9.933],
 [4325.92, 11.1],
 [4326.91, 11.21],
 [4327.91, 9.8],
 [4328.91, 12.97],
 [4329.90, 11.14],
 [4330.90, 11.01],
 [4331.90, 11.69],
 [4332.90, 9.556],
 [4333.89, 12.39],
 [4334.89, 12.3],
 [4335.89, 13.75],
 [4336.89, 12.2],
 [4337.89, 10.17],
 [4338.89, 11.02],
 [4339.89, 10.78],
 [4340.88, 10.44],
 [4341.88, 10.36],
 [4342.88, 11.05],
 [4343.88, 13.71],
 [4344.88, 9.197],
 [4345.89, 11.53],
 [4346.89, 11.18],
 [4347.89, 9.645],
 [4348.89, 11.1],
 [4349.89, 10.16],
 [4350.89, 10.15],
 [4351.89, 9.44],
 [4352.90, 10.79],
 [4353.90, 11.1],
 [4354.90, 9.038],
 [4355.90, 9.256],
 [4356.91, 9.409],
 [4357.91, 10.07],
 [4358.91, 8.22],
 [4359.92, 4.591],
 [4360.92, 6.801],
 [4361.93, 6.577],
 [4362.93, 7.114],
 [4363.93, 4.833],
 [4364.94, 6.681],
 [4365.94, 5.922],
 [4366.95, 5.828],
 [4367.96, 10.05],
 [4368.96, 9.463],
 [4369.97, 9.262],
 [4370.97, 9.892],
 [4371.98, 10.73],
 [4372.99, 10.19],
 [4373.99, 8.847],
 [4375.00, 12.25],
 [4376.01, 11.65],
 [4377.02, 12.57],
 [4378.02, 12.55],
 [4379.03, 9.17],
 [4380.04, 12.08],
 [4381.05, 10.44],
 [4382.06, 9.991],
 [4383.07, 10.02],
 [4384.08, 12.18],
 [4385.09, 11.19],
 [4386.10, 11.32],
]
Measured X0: -11.2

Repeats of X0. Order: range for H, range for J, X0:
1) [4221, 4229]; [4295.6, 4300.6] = -9.7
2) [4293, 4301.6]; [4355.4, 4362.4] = -10.5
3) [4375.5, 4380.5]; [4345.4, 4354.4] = -11.4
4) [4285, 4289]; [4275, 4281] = -7.0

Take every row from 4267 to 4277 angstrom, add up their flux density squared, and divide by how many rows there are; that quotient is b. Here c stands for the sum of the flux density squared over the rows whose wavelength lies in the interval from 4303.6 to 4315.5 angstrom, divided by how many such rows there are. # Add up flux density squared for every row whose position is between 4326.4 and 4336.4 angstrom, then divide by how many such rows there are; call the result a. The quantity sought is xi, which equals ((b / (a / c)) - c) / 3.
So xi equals -13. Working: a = 136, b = 90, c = 117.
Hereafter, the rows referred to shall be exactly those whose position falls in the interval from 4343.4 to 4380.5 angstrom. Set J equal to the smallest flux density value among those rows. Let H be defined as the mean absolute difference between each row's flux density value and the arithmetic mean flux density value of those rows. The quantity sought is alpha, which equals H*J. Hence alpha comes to 7.7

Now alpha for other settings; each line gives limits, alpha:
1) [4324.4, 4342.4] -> 8.5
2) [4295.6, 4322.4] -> 8.8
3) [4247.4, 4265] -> 5.2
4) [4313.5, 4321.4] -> 7.6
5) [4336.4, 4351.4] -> 7.2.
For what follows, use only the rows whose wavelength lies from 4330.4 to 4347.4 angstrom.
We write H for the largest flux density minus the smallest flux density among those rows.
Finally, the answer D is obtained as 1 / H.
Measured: 0.22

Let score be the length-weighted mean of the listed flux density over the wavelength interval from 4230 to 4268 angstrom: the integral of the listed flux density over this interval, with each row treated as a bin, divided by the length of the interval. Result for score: 10.6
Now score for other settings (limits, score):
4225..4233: 9.1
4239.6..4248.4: 15.5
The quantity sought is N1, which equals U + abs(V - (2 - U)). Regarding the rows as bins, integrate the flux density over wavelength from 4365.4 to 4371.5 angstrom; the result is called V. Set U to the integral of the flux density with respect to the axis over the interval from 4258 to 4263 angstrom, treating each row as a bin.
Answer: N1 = 131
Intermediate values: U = 41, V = 51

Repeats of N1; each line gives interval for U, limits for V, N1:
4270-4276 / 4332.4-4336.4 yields 162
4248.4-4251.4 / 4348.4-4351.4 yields 76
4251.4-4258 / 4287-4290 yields 140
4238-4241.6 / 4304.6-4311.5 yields 239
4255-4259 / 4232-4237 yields 117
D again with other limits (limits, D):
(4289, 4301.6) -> 0.16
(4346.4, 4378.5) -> 0.13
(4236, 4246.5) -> 0.06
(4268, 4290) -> 0.21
